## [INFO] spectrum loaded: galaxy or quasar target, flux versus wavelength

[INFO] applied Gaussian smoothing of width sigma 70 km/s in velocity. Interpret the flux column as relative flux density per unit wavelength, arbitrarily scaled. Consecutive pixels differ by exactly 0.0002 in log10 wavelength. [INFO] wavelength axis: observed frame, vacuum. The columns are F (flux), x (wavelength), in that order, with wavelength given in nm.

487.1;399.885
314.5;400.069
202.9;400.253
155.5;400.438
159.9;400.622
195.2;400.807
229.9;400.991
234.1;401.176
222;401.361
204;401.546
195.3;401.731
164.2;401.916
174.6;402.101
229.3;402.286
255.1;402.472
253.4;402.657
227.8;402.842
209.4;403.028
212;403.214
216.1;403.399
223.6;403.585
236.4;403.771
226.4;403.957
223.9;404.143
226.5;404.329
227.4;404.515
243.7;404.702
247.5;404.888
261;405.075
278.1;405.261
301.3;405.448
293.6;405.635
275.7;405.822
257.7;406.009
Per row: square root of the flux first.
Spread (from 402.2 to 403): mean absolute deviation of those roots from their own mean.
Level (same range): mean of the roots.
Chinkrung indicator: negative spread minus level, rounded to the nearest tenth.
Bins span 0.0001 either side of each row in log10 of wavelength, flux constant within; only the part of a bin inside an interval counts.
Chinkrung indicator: -15.9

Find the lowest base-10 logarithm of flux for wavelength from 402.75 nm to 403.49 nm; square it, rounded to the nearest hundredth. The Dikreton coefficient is 5.39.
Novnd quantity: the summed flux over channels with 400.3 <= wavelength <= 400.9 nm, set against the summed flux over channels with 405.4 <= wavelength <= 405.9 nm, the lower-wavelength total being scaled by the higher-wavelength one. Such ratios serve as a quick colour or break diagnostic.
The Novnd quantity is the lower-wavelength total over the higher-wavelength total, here 0.59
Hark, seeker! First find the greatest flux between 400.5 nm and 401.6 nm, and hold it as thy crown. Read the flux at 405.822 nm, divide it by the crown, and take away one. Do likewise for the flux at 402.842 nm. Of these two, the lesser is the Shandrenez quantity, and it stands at -0.03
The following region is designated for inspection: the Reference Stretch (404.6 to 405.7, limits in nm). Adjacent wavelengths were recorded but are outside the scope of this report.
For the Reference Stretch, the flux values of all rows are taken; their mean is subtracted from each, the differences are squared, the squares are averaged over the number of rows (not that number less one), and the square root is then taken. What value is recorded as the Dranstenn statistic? 22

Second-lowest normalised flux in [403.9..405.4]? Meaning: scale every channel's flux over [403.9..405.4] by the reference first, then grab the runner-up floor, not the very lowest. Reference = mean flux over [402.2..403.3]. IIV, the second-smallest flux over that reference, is 0.98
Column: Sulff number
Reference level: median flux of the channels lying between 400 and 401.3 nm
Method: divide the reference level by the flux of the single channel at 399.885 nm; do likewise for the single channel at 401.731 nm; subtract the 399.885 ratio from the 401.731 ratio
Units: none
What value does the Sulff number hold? 0.6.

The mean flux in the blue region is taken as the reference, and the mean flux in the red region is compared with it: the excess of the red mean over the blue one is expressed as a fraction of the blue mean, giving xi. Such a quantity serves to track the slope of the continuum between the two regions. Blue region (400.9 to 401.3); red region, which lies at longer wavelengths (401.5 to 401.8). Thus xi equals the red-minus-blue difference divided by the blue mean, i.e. -0.14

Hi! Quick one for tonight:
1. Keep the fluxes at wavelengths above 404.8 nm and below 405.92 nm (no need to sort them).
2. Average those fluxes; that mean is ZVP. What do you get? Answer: 276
